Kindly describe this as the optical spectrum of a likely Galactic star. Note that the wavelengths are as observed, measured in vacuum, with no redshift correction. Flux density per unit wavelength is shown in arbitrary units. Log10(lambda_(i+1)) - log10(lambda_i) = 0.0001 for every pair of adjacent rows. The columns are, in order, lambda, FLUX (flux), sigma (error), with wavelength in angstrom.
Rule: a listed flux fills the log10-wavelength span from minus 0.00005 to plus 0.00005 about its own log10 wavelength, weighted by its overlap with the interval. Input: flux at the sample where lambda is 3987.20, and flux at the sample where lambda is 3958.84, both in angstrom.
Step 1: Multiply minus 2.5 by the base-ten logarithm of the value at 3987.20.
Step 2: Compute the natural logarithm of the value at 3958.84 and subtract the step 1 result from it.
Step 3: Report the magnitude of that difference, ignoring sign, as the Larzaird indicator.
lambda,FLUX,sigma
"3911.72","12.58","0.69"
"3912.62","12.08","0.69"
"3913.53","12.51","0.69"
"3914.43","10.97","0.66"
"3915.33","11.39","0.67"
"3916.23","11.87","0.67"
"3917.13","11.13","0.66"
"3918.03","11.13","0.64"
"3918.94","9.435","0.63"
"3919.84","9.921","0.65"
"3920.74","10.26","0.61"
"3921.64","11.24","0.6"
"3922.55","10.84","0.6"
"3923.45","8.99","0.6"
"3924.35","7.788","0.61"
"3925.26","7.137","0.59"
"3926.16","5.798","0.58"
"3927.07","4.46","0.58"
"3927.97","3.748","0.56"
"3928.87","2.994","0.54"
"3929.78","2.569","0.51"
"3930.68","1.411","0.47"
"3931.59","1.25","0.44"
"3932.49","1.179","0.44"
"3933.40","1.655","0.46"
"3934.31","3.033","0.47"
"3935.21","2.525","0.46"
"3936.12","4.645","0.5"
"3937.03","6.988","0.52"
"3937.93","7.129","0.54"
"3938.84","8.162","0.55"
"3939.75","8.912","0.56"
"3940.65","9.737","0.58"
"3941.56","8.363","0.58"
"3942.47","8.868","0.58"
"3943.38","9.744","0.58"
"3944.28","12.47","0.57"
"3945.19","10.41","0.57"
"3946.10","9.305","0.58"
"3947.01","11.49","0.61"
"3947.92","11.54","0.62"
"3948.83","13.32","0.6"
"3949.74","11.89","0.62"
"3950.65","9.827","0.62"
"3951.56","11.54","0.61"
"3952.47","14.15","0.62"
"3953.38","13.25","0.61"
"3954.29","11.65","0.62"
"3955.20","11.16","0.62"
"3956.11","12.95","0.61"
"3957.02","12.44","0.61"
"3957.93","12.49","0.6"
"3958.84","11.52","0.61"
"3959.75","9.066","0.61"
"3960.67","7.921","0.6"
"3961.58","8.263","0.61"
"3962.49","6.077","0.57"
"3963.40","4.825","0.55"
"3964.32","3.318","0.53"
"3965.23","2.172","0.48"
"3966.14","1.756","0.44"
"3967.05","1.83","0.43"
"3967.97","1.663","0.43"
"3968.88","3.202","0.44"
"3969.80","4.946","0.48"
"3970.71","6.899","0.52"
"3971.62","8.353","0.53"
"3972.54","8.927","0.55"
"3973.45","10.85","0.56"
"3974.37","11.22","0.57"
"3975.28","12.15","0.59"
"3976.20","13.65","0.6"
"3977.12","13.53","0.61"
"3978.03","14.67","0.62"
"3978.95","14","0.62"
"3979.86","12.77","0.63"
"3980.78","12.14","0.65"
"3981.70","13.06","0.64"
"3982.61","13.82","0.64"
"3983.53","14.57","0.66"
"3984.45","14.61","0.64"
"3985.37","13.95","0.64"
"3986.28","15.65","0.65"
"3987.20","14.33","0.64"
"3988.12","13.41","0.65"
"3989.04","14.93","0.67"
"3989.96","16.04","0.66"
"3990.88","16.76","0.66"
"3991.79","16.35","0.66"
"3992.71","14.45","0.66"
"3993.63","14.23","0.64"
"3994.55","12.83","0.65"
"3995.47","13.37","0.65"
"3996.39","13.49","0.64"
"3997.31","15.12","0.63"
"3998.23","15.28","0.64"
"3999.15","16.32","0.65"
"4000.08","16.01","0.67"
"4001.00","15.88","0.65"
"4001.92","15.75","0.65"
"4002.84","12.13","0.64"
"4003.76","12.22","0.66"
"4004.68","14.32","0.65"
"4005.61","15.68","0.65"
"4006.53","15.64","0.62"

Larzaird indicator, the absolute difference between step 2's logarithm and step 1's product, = 5.33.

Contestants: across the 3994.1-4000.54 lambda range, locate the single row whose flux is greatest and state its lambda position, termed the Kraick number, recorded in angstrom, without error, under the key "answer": 3999.15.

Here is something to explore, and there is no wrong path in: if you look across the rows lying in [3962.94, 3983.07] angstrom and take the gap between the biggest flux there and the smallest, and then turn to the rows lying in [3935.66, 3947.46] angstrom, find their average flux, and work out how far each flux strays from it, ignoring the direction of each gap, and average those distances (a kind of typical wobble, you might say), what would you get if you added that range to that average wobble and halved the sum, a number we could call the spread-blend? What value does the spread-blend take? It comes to 7.2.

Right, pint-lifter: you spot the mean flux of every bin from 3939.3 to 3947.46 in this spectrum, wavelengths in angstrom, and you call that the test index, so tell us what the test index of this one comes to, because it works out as 9.9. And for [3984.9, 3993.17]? 15.1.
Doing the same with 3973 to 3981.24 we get 12.8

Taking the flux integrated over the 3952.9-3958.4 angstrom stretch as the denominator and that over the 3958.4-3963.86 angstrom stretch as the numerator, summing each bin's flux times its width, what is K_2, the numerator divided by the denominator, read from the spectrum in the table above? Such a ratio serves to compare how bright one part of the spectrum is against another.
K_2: 1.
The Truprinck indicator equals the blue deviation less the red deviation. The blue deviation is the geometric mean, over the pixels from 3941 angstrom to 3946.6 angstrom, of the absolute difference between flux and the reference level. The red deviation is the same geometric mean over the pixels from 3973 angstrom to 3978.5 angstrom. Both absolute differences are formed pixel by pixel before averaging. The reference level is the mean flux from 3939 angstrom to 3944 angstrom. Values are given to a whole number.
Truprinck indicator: -3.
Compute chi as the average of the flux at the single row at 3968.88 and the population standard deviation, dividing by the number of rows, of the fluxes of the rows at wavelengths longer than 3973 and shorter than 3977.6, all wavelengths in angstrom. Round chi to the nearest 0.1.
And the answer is 2.2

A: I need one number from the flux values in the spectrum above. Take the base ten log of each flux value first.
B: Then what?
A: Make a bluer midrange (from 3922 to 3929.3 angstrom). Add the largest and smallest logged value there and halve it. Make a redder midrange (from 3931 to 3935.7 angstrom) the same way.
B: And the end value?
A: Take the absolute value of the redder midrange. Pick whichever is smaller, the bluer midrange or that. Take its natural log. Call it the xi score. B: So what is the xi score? -1.3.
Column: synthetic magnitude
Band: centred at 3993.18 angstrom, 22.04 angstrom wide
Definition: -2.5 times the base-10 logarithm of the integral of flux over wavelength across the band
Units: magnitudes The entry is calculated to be -6.3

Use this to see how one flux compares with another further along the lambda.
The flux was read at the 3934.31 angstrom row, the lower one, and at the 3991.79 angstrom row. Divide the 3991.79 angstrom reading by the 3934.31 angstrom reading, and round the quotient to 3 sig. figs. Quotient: 5.39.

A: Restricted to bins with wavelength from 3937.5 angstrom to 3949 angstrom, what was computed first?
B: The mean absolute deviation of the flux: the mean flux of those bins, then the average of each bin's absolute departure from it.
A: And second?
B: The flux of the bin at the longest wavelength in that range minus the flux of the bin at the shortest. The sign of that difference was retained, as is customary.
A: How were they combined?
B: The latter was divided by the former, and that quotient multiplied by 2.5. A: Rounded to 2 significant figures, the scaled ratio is 11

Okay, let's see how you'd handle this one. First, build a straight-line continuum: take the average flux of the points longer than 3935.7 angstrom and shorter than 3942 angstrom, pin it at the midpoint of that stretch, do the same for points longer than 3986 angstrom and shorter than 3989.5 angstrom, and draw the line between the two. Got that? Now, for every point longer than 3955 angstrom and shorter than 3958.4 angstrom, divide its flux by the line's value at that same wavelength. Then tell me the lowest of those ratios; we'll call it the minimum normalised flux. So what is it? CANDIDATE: 1.12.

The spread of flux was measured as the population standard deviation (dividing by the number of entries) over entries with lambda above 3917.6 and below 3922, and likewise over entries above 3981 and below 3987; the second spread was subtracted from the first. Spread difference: -0.11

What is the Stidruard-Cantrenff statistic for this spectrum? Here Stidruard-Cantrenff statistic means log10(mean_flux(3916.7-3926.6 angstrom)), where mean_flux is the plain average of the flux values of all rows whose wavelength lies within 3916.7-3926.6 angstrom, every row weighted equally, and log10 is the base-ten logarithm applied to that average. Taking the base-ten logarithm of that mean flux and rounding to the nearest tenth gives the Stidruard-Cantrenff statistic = 1.0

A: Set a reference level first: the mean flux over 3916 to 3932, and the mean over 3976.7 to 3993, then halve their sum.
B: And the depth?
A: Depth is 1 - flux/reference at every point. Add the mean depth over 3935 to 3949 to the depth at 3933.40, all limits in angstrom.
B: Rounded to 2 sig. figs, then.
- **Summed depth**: 1.0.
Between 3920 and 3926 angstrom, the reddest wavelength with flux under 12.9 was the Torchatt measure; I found 3925.26 angstrom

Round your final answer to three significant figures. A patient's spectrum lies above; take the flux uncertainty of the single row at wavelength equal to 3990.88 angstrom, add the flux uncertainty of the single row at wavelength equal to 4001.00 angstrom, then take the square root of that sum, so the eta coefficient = 1.14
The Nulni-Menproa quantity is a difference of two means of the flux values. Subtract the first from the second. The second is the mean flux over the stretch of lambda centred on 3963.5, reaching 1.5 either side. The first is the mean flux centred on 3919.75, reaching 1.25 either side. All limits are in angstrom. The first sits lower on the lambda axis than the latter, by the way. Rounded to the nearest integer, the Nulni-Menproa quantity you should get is -5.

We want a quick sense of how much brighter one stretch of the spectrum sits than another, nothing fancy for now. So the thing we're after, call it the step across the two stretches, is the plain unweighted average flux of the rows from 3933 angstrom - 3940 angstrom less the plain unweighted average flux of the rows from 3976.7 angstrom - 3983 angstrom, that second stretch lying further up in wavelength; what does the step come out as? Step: -8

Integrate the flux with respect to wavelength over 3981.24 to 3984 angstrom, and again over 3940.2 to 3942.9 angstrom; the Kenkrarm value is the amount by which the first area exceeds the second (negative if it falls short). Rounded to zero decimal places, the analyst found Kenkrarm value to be 14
